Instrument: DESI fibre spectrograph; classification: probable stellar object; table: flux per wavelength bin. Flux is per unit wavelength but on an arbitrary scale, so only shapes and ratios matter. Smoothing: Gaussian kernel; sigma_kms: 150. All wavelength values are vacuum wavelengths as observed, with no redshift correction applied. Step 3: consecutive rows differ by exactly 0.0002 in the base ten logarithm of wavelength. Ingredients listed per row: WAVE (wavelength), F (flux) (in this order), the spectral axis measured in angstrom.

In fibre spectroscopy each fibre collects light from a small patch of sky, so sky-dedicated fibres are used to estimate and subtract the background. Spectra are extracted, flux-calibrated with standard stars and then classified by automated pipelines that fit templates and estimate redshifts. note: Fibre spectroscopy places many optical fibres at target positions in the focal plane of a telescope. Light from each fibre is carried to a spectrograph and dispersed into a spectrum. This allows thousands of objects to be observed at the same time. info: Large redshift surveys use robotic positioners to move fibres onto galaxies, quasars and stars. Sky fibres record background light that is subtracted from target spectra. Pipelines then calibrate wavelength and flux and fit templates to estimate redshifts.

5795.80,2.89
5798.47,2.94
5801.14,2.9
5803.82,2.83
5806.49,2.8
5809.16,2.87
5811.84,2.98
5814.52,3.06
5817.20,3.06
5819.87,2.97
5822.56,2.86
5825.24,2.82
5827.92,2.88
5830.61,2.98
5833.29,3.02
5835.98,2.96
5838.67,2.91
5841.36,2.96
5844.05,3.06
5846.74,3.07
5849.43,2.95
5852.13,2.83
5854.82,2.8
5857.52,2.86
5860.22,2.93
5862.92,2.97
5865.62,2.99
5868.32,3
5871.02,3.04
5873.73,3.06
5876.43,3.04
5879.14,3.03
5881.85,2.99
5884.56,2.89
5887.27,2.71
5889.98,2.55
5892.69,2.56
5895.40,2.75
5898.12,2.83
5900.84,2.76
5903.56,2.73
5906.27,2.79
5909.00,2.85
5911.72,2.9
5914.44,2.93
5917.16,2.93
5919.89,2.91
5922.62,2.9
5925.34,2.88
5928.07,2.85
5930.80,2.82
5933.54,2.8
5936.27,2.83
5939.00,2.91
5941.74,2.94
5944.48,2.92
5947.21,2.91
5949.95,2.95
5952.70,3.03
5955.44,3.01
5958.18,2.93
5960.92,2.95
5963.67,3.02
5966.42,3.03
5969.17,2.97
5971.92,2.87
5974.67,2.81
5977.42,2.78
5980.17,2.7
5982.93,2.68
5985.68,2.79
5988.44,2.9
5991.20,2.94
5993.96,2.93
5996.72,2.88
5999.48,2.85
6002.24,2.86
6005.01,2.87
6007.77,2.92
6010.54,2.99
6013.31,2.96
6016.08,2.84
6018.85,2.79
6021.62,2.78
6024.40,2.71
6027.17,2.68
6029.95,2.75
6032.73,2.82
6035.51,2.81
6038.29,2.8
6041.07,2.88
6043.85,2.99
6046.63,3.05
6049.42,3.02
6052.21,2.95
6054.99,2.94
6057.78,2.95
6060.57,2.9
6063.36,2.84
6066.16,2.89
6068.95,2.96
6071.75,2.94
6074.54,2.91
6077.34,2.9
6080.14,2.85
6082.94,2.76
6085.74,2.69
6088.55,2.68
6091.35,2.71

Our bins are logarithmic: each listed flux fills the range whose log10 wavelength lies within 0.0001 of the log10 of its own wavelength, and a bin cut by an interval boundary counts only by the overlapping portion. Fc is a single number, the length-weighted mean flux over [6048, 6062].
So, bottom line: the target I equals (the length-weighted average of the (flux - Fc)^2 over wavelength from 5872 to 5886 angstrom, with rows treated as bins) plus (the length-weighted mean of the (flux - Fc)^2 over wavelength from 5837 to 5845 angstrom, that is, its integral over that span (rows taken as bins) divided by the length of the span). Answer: 0.010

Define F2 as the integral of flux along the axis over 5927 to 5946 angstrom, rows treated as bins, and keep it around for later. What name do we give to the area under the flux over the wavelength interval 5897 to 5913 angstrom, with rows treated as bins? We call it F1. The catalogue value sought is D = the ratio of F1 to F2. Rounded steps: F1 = 45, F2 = 54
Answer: 0.8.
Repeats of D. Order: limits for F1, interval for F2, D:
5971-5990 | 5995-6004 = 2.1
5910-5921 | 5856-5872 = 0.7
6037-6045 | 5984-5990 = 1.4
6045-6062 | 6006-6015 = 1.9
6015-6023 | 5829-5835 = 1.2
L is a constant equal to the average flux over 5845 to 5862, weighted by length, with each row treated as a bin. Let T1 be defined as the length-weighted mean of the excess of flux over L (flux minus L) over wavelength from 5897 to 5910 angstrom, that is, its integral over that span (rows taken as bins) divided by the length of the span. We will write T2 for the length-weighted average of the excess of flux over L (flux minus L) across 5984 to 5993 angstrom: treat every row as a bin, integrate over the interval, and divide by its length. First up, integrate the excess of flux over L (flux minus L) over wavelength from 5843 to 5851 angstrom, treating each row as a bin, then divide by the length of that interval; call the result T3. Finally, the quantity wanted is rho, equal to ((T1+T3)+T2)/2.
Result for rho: -0.03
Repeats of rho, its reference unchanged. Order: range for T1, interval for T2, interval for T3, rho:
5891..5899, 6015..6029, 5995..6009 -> -0.20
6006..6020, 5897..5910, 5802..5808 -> -0.11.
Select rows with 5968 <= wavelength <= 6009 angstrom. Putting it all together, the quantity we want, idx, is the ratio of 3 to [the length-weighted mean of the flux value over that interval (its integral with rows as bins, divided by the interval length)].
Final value 1.05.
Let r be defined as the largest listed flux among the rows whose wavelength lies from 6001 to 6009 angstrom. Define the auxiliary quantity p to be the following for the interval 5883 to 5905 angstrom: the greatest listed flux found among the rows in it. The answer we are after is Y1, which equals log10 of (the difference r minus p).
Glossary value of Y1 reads -1.5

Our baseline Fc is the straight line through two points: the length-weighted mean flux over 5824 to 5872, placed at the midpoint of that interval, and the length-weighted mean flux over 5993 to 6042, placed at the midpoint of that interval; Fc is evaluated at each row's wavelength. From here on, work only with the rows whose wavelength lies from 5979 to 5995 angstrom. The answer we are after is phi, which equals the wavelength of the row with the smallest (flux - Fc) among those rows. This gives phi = 5982.93 angstrom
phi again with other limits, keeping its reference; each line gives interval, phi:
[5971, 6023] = 5982.93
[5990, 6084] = 6027.17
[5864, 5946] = 5889.98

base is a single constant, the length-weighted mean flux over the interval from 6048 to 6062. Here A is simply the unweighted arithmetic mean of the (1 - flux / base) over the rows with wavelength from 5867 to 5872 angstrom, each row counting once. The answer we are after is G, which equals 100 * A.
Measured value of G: -2.3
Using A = -0.02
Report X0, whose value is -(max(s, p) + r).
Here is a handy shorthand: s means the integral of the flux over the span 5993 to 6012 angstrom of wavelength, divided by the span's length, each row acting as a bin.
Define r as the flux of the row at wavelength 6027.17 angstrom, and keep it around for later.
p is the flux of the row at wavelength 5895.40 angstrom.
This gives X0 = -5.58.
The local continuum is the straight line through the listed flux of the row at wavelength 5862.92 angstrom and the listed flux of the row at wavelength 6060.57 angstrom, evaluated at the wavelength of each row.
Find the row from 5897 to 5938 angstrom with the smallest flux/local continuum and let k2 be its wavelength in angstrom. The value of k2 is 5903.56 angstrom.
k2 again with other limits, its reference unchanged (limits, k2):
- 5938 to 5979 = 5977.42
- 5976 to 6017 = 5982.93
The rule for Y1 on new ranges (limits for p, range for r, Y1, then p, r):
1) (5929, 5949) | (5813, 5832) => -0.9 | 2.94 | 3.06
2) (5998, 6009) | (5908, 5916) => -2.0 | 2.92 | 2.93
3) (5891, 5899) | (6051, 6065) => -0.9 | 2.83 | 2.95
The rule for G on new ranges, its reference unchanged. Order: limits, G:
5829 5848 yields -1.4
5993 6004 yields 2.4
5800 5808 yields 3.7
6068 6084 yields 2.2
